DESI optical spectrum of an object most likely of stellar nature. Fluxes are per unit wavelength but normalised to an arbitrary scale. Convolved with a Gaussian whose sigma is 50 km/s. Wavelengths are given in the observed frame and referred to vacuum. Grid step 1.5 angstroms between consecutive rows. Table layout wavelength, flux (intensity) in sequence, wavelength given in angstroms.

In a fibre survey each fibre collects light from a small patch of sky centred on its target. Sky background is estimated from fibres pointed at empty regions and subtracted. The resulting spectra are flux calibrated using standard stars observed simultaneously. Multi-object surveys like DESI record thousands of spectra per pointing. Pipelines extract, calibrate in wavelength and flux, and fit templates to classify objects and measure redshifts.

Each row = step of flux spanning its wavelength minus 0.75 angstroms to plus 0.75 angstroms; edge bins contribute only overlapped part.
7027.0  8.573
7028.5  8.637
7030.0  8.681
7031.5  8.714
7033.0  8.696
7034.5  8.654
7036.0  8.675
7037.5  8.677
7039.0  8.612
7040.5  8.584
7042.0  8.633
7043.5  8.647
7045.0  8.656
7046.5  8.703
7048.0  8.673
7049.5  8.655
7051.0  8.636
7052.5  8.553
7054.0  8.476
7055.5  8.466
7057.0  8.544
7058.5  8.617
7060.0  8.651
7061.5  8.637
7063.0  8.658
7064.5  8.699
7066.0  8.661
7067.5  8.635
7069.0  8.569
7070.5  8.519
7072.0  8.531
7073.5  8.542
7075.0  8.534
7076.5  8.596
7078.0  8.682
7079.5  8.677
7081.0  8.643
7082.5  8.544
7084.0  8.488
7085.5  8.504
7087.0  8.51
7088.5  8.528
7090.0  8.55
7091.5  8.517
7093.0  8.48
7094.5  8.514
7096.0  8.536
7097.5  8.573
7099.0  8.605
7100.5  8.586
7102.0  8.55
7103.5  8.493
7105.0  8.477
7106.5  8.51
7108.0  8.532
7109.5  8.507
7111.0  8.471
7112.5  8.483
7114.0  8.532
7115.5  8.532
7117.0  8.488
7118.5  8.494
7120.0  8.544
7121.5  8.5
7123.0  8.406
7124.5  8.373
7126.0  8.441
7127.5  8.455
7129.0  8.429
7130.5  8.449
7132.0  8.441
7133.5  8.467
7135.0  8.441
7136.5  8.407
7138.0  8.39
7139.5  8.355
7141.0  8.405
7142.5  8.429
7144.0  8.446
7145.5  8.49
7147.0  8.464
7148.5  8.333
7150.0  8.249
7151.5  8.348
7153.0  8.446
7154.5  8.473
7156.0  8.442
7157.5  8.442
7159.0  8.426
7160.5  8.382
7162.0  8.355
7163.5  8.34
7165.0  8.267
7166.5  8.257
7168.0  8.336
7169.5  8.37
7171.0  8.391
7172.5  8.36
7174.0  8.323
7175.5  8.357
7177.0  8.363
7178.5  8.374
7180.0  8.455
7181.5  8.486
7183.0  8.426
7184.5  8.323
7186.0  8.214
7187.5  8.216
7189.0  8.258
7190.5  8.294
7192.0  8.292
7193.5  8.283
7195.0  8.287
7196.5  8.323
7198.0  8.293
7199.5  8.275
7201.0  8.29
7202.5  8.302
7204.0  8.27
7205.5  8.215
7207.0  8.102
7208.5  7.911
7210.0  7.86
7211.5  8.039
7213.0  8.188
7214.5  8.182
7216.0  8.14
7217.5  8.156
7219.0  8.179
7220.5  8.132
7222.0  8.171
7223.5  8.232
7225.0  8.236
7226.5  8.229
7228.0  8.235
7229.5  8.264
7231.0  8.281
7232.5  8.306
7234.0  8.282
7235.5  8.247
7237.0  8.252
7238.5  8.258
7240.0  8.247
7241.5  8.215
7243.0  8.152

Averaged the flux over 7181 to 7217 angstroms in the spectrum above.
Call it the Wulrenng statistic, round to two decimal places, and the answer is 8.23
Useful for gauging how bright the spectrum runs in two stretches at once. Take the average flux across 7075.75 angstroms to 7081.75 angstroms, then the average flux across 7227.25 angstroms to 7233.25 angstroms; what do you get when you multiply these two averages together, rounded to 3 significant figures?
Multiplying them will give 71.5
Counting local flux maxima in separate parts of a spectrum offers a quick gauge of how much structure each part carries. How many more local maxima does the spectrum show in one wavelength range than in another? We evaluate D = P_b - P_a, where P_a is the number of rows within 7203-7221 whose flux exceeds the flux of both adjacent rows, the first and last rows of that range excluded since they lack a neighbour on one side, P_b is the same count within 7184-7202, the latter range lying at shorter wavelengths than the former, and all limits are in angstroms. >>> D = 0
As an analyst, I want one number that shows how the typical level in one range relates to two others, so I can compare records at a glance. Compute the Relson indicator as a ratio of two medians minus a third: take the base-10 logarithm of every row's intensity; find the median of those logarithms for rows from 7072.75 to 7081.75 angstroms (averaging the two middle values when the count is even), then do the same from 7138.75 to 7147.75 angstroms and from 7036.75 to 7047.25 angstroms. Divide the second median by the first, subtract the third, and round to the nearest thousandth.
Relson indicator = 0.053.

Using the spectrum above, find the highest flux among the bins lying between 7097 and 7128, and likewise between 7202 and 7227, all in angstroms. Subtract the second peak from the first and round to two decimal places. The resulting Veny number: 0.30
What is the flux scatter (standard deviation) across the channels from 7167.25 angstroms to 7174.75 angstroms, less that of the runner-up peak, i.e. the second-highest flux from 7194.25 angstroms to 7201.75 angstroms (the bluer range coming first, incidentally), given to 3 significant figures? -8.27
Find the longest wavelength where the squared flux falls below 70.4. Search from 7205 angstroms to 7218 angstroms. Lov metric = 7217.5 angstroms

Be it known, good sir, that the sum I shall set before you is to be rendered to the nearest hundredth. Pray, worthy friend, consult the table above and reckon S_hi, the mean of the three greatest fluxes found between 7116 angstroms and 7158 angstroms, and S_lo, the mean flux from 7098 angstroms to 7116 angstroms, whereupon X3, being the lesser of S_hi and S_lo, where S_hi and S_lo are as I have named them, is 8.51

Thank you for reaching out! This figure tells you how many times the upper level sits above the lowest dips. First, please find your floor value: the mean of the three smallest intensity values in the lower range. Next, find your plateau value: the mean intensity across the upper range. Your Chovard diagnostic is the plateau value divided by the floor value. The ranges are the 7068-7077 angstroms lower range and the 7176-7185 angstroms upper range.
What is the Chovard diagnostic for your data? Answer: 0.99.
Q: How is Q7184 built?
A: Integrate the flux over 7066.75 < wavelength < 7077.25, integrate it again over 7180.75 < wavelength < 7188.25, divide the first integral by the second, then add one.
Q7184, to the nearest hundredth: 2.44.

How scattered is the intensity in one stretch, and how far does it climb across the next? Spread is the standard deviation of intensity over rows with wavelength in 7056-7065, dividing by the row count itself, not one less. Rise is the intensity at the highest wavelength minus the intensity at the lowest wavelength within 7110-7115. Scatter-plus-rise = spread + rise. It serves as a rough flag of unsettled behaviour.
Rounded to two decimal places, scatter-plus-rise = 0.11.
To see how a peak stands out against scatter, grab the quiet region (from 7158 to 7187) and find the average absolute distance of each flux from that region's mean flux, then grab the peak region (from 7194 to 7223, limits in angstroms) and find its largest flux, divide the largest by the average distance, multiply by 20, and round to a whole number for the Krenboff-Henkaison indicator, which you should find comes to 3503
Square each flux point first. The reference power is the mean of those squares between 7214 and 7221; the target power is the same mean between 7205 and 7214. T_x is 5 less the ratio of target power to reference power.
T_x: 4.03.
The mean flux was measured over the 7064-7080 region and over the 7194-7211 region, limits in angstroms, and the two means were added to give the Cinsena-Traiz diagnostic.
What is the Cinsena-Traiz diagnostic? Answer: 16.8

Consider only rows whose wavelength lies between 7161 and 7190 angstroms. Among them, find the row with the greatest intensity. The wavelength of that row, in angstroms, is 7181.5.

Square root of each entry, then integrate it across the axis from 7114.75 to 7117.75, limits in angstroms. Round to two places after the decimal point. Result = 8.75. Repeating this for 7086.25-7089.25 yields 8.76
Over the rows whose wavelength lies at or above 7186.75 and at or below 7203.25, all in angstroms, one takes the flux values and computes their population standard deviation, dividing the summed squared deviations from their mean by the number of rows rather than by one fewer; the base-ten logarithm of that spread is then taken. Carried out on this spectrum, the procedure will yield -1.58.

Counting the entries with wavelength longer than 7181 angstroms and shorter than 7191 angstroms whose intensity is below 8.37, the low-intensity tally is 5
